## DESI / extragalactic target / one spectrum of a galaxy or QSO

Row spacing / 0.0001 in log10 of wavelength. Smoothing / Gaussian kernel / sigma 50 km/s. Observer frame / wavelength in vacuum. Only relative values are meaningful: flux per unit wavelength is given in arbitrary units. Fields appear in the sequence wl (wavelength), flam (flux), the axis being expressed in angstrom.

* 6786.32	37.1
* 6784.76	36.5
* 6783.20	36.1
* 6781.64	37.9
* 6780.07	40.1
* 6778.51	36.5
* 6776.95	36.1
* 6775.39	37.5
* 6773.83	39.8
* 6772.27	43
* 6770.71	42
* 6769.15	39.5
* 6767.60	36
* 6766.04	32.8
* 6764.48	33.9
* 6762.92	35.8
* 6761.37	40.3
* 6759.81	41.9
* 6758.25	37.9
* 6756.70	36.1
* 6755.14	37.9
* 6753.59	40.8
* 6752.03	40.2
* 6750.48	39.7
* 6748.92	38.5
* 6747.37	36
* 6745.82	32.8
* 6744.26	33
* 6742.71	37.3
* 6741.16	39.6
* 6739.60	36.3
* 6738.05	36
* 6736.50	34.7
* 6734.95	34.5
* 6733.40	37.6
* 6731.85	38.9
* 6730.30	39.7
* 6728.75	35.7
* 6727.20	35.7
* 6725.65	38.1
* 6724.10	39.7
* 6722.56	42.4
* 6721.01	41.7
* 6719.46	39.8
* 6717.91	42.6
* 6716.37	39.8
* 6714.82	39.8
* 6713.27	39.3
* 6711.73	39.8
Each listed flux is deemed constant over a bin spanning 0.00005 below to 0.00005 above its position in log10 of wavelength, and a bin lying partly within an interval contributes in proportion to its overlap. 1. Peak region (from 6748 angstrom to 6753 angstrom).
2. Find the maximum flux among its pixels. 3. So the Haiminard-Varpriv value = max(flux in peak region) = 40.2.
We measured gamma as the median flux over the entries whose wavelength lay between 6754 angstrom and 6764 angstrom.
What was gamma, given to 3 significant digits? 37.9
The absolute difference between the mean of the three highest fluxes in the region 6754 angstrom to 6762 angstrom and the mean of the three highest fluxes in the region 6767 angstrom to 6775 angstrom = 1.6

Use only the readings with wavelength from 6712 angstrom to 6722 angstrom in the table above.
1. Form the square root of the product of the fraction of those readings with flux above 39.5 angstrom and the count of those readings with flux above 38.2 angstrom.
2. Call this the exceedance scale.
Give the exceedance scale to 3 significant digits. 2.24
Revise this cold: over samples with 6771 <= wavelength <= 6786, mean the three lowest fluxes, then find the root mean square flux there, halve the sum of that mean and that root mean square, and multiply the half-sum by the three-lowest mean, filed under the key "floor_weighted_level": 1349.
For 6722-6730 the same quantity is 1367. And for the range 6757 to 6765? 1326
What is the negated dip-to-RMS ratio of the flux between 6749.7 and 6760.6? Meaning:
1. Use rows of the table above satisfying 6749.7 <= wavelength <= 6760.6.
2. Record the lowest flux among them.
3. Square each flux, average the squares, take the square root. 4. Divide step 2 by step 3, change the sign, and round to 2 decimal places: -0.92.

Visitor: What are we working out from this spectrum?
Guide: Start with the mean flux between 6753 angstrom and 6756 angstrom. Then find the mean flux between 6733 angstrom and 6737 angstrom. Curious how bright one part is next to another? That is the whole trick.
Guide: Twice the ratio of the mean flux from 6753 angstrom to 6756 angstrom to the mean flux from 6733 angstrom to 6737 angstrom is 2.21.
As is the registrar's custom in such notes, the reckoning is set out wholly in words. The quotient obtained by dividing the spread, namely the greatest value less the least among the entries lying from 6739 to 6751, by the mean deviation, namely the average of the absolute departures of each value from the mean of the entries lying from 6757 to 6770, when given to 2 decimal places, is 2.62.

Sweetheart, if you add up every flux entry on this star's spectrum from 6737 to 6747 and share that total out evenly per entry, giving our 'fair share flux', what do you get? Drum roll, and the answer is 35.8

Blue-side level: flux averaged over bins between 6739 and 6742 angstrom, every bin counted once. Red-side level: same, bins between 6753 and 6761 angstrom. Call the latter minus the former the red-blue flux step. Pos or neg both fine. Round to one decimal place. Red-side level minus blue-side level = 1.0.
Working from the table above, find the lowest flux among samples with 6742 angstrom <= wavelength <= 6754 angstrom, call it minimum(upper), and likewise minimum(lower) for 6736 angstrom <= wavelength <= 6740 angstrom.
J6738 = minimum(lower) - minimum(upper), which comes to 1.9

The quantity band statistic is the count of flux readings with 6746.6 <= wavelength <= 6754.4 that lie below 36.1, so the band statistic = 1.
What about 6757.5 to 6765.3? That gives 2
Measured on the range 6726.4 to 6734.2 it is 2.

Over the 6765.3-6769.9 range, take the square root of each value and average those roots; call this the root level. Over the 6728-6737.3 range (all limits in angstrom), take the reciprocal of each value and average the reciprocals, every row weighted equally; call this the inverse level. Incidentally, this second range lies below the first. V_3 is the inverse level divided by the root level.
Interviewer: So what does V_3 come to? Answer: 0.0045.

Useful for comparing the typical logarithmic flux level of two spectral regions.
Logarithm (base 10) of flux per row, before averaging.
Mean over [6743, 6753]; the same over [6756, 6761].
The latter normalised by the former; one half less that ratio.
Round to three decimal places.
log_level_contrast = -0.515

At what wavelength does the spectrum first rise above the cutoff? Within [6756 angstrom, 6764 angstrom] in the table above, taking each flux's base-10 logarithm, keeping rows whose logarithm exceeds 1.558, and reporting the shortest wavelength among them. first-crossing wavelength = 6758.25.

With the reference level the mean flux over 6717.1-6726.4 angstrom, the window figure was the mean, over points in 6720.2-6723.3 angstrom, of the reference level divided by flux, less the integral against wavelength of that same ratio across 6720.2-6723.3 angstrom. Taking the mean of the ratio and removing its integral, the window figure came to -2.03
